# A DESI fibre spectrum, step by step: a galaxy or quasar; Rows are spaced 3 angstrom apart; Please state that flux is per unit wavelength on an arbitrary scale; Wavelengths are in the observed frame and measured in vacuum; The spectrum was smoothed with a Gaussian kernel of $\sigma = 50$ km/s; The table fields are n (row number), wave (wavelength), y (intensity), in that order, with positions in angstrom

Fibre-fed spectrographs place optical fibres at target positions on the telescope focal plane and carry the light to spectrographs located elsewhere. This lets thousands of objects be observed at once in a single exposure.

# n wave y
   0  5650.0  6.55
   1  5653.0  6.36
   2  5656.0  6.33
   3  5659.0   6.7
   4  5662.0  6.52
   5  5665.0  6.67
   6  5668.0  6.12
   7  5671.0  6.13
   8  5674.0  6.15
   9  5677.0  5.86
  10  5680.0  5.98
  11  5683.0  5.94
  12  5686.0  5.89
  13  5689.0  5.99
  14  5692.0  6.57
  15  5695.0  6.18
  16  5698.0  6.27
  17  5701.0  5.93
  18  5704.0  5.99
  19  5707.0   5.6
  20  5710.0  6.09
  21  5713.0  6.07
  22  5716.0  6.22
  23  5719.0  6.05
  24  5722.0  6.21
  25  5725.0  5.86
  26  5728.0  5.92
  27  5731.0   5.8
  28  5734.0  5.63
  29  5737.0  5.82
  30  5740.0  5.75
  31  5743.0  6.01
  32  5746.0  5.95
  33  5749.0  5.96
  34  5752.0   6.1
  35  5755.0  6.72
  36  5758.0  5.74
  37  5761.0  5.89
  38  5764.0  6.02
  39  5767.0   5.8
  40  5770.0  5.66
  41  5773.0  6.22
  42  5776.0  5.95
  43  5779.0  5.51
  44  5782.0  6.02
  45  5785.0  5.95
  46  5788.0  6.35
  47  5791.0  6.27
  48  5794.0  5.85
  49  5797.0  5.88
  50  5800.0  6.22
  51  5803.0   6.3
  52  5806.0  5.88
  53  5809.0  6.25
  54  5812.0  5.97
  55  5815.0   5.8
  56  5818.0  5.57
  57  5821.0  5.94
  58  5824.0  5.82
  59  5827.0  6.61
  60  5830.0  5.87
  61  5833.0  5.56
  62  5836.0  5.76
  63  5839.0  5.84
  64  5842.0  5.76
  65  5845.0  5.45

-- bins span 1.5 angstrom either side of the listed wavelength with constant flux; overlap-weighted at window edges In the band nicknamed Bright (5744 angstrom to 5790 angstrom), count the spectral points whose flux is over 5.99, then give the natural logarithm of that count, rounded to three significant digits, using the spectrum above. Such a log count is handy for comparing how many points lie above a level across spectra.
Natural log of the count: 1.79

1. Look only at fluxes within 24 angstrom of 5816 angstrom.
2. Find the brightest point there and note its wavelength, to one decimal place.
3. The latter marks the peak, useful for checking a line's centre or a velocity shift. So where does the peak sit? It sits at 5827.0 angstrom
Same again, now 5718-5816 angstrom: 5755.0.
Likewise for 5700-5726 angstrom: 5716.0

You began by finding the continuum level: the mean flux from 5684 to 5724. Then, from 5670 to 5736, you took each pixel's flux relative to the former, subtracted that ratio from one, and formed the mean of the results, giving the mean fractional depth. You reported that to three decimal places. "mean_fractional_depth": 0.011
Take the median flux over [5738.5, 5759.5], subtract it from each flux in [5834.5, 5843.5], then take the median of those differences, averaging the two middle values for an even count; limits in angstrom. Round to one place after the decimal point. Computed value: -0.2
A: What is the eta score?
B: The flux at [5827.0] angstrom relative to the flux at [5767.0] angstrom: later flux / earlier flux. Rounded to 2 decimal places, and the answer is 1.14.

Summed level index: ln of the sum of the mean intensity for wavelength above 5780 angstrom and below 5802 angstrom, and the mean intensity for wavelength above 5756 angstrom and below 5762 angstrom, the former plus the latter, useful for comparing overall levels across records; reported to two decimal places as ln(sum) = 2.48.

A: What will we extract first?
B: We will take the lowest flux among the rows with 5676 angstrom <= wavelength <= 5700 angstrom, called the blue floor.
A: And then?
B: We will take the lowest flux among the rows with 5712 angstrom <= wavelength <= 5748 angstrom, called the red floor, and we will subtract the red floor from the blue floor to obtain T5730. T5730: 0.23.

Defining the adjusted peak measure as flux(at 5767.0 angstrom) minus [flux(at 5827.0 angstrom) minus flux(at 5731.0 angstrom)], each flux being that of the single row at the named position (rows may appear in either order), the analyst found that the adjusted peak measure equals 5.0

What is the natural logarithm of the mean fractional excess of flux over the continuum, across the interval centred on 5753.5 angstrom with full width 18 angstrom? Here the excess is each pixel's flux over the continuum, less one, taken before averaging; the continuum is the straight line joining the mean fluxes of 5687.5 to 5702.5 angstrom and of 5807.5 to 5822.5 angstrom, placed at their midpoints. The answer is -6.5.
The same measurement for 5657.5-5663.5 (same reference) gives -2.9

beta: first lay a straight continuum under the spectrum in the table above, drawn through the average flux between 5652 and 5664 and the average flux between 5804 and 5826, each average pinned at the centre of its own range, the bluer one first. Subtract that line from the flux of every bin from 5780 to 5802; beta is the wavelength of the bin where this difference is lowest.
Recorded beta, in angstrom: 5794.0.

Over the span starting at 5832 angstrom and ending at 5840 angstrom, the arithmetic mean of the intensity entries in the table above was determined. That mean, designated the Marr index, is 5.72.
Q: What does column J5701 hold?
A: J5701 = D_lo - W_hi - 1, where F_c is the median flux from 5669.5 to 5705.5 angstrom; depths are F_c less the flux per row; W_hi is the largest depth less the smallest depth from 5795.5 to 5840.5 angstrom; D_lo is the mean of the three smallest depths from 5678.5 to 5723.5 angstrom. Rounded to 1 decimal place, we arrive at -2.4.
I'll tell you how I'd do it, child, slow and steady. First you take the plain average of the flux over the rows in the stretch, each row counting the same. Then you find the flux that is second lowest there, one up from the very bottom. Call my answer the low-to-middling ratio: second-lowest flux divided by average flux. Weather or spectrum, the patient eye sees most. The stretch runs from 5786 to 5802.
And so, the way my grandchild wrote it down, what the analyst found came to 0.962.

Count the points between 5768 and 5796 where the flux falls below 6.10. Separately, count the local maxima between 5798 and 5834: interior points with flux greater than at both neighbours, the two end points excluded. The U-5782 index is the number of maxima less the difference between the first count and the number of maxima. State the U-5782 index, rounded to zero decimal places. 2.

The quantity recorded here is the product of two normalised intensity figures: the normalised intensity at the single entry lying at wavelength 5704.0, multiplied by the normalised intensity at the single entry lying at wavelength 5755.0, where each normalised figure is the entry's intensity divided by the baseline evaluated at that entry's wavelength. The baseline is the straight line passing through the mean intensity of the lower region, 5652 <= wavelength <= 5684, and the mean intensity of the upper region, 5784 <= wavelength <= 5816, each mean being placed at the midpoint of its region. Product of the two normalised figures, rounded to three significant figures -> 1.06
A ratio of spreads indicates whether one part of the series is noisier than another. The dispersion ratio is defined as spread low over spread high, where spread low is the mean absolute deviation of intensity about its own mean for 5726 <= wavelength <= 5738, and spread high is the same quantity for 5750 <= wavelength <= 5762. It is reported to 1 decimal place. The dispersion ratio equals 0.3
